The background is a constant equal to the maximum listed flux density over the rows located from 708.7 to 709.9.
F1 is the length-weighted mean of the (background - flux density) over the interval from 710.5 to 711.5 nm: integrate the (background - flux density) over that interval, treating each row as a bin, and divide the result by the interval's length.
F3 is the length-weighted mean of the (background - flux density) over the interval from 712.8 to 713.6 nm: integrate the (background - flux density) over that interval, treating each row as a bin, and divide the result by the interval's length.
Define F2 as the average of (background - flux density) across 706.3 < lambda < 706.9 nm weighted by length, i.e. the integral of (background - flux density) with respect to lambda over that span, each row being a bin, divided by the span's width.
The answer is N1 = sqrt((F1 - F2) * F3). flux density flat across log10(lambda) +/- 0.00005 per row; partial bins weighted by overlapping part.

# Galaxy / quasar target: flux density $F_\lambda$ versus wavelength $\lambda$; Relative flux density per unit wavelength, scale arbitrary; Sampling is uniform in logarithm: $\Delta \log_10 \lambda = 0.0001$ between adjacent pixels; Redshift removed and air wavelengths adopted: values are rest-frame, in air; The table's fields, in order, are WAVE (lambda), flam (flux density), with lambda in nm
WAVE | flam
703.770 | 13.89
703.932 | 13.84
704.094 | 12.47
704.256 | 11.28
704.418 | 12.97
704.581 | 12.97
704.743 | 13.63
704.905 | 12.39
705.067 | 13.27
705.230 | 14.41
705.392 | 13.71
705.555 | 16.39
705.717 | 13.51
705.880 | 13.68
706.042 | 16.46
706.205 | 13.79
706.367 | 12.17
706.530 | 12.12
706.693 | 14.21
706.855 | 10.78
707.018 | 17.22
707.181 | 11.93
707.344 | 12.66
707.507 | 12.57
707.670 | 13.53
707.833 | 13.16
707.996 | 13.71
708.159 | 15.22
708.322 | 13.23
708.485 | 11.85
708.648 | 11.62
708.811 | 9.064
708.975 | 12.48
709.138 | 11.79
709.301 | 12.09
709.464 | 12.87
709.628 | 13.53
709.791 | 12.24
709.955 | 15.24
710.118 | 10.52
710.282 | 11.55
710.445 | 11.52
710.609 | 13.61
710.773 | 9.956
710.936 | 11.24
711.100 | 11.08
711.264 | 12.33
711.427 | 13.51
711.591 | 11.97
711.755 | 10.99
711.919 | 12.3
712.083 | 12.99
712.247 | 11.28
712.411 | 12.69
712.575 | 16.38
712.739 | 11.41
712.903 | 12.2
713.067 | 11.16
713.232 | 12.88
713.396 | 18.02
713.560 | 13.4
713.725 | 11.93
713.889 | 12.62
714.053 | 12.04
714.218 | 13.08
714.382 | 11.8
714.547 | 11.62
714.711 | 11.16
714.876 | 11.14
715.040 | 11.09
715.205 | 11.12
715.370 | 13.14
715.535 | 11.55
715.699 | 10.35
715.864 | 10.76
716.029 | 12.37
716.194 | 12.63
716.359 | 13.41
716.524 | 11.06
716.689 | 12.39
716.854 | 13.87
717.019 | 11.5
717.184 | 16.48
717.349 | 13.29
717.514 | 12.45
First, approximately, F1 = 1.60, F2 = 1.1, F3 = 0.0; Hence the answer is 0.2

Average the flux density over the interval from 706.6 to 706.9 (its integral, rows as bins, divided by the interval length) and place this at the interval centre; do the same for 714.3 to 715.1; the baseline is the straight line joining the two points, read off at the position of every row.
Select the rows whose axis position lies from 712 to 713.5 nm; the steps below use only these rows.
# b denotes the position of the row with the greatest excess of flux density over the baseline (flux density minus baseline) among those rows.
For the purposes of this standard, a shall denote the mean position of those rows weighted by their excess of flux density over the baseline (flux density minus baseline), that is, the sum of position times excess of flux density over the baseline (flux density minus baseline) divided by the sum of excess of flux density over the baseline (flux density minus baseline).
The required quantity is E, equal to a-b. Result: -0.42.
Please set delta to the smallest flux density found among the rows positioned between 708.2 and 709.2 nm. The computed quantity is 9.064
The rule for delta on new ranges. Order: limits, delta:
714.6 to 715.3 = 11.09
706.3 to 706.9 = 10.78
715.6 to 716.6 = 10.35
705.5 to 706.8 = 12.12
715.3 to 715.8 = 10.35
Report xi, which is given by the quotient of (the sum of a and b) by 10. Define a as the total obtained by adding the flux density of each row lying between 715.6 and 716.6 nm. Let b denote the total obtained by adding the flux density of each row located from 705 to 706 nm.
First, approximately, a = 71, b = 85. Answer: 15.6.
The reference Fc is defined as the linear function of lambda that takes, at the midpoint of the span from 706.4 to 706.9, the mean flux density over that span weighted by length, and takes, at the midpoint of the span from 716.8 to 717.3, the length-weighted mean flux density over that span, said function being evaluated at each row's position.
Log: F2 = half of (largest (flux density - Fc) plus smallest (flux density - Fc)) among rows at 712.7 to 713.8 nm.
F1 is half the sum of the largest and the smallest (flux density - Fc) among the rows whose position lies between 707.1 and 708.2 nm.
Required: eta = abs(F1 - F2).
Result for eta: 0.2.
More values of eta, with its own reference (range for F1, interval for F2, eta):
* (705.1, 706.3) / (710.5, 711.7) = 3.9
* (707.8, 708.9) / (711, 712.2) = 0.3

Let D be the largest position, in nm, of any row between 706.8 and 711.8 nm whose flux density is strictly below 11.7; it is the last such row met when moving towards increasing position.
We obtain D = 711.755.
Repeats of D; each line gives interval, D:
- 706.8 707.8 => 706.855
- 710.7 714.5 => 713.067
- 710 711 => 710.936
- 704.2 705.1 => 704.256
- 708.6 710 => 708.811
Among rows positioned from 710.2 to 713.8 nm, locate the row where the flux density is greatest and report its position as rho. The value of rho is 713.396 nm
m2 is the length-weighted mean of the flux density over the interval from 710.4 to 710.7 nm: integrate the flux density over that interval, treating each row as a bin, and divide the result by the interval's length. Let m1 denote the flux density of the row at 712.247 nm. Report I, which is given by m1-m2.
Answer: -1.3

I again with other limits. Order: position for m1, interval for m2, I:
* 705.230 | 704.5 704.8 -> 1.1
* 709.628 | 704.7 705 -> 0.6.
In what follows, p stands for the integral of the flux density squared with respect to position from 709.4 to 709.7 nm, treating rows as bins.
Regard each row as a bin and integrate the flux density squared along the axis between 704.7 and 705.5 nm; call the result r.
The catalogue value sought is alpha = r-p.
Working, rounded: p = 52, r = 148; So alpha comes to 96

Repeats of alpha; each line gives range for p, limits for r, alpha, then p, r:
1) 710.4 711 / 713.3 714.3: 105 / 82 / 187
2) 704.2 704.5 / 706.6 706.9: 4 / 45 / 49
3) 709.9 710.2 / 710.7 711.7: 88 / 50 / 138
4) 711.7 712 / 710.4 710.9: 28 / 41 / 69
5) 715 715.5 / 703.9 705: 109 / 70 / 180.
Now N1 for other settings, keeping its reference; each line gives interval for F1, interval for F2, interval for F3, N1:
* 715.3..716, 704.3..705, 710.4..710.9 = 1.6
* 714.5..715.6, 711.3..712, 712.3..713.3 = 0.7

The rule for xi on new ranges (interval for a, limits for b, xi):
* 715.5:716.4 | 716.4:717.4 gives 15.0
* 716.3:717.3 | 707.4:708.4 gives 16.0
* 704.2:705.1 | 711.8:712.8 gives 15.4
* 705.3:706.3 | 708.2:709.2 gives 15.8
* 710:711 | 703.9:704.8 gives 14.6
